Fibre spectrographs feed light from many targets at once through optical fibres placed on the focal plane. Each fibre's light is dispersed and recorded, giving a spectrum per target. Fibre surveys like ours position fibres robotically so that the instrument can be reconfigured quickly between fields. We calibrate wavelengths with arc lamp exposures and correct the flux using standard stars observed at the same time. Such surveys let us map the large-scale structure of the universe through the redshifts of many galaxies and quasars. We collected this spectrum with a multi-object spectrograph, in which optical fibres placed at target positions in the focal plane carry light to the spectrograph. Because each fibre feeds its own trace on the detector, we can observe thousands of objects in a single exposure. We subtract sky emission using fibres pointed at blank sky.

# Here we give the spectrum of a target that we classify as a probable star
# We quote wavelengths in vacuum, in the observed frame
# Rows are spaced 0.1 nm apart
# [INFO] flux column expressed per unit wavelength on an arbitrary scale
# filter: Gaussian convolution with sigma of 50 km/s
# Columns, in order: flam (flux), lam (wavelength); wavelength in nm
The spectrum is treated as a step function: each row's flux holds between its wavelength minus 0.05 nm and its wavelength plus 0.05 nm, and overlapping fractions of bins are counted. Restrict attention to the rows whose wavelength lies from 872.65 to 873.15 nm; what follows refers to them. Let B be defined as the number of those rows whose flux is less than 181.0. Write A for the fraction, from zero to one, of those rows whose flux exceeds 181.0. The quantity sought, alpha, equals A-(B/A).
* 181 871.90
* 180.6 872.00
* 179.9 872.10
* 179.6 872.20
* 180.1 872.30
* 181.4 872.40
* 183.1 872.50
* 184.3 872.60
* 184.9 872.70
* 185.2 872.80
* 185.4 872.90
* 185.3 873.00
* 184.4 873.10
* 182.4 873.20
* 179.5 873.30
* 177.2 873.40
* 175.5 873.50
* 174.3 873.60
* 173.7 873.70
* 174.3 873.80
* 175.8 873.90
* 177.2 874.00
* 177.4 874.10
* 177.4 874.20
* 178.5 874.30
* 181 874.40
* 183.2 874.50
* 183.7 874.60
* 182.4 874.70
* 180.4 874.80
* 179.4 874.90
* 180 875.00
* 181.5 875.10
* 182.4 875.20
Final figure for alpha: 1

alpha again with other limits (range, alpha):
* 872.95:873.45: -3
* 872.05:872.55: -7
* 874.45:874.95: -3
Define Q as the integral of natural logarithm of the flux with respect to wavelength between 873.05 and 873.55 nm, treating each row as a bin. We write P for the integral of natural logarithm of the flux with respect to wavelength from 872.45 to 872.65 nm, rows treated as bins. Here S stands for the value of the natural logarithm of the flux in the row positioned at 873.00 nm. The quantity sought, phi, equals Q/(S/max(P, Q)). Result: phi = 1.29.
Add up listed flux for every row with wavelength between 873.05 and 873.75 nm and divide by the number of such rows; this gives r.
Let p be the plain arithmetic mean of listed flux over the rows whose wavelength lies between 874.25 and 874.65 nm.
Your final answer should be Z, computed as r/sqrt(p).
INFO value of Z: 13.2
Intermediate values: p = 182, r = 178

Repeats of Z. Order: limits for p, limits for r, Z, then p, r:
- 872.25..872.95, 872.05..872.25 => 13.3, 183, 180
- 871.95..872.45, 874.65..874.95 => 13.5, 180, 181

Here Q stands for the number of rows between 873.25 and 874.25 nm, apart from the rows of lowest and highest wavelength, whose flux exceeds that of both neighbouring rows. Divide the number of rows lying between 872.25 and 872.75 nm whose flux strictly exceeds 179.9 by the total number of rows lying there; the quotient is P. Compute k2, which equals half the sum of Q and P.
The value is 0.5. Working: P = 1.0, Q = 0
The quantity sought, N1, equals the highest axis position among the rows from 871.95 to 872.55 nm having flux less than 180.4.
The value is 872.30 nm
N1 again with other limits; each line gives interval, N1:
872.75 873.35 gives 873.30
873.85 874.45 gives 874.30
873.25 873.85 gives 873.80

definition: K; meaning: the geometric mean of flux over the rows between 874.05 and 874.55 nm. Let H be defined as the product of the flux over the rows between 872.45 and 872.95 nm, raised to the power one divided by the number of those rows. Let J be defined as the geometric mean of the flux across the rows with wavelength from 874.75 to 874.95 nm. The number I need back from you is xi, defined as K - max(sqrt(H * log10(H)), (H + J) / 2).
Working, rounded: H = 185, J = 180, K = 179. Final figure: -2.75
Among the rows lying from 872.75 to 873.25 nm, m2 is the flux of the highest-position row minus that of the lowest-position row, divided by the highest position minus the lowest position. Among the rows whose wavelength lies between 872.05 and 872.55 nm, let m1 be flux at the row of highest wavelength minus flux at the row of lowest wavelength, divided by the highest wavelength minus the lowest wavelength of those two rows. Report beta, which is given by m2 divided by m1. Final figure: -0.9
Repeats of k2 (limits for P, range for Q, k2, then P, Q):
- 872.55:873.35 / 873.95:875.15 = 0.9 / 0.9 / 1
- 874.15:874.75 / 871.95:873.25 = 0.8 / 0.7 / 1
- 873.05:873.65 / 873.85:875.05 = 0.7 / 0.3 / 1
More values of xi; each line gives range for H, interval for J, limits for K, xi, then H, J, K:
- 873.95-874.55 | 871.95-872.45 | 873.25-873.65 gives -3.10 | 179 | 180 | 177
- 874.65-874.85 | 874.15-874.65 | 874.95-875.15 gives -0.32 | 181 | 181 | 181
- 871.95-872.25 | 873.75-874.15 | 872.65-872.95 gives 7.06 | 180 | 176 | 185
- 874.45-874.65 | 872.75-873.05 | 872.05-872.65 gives -2.98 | 183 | 185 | 181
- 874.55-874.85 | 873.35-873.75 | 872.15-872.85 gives 3.98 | 182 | 175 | 183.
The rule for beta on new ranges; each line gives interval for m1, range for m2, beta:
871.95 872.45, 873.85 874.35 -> 3.4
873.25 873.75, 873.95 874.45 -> -0.7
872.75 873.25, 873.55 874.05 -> -1.0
